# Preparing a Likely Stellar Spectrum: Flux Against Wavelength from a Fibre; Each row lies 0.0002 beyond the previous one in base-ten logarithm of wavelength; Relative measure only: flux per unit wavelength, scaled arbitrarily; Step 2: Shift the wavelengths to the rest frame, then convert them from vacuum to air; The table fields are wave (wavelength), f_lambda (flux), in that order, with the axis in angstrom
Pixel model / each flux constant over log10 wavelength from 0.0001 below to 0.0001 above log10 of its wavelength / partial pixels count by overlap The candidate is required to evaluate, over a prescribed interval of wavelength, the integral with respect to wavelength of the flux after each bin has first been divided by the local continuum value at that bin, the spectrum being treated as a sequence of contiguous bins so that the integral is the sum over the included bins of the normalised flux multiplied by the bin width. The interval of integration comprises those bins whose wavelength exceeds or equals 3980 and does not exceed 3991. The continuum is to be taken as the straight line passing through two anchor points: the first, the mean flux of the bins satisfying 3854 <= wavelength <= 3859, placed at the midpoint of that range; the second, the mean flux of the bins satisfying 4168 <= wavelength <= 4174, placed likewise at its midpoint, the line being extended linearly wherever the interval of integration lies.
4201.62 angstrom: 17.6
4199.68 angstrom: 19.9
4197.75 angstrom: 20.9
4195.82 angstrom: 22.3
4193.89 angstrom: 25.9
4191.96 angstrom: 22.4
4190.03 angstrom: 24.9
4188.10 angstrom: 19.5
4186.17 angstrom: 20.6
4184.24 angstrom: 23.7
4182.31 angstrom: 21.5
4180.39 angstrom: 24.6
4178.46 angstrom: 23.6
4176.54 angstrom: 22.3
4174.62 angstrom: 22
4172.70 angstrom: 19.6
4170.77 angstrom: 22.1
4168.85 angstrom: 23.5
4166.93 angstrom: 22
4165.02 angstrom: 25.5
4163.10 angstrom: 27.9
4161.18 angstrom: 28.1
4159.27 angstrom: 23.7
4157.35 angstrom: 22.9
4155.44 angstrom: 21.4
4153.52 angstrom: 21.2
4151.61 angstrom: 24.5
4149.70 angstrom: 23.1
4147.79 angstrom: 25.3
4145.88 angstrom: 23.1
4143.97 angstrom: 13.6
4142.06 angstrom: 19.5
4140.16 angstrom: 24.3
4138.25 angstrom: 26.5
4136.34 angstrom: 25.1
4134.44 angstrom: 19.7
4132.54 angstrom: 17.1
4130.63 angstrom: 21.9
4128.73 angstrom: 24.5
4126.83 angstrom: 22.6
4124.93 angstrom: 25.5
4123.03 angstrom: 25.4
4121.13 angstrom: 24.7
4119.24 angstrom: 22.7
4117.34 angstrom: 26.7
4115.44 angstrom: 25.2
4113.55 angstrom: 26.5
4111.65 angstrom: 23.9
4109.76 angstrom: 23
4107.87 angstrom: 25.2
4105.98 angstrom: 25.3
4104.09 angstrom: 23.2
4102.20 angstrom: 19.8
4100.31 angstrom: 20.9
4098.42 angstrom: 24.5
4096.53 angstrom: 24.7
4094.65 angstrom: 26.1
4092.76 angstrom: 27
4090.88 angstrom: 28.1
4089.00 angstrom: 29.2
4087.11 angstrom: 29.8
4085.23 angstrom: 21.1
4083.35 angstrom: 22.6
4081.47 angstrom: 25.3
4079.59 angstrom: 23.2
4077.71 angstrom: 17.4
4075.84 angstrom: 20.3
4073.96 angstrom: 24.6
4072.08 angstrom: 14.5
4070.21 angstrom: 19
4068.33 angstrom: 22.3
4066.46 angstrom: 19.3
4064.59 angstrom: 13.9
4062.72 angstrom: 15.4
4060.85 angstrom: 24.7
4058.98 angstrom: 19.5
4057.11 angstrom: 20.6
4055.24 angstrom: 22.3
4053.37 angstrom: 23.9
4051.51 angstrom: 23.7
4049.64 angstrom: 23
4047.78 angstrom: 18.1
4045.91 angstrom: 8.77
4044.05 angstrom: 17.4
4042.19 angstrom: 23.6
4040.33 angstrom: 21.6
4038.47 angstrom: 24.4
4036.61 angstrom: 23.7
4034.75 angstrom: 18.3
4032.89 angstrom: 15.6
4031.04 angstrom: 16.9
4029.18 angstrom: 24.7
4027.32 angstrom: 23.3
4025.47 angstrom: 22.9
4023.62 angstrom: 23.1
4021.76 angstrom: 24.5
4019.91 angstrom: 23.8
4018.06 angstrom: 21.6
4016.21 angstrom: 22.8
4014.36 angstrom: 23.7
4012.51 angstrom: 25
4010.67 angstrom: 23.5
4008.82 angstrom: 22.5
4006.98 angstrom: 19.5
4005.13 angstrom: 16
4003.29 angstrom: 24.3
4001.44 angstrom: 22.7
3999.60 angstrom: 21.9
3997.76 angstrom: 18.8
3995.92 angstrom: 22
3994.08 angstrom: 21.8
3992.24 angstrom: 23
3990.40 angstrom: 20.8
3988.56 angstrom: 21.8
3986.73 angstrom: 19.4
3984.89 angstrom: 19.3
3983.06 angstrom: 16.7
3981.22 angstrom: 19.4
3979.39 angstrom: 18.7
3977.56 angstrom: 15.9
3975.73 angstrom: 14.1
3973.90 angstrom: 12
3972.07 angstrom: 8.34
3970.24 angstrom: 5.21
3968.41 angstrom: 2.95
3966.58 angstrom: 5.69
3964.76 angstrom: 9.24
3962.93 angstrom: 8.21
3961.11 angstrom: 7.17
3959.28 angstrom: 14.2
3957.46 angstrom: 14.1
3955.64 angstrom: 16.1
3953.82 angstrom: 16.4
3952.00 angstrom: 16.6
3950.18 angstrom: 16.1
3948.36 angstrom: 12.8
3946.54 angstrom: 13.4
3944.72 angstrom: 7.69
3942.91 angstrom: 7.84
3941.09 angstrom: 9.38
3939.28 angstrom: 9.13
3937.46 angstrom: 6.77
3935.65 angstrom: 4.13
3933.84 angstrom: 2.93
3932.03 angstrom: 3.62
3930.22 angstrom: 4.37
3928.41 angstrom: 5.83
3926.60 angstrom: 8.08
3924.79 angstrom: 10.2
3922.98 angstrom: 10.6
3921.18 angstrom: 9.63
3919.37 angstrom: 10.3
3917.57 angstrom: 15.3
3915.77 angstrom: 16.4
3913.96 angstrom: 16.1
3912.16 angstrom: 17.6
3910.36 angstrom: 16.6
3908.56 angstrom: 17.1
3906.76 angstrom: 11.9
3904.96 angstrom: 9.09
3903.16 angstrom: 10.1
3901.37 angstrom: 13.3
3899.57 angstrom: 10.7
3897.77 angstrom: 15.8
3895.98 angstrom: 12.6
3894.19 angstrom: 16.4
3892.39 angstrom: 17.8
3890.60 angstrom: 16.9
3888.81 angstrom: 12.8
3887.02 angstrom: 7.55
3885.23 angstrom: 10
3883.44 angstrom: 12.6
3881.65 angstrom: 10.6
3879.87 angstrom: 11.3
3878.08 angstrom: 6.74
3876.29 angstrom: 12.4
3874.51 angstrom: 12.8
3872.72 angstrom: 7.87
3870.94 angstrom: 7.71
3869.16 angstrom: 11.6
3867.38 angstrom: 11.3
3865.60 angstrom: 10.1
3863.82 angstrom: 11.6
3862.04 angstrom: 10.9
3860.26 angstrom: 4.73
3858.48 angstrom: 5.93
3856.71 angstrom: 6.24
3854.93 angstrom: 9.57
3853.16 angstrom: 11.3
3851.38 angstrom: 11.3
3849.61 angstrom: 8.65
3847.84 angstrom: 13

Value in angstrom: 16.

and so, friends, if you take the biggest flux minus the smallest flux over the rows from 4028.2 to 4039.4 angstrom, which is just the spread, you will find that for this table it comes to 9.1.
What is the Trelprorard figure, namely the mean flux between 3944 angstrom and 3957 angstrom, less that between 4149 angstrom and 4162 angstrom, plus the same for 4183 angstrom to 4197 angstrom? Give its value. 13.4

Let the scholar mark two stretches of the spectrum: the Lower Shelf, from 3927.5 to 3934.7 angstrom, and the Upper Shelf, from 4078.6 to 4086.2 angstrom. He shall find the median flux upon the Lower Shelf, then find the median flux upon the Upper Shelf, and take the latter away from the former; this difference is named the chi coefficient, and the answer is -19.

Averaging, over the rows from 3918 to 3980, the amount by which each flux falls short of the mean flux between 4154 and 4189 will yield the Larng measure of 13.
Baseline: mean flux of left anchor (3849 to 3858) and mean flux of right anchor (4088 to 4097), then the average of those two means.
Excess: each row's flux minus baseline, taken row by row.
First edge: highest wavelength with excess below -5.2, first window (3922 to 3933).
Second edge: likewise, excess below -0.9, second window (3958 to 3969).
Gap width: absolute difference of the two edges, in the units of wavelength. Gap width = 36.4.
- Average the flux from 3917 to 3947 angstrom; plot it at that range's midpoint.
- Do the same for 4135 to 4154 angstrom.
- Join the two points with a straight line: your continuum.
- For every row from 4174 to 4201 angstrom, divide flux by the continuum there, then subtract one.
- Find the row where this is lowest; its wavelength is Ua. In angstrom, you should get 4199.68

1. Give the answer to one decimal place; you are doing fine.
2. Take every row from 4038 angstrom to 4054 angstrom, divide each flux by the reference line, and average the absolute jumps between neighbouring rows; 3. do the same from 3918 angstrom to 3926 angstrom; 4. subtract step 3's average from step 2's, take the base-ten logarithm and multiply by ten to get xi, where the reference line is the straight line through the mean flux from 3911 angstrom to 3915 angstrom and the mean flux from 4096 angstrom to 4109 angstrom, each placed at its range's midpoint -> -7.9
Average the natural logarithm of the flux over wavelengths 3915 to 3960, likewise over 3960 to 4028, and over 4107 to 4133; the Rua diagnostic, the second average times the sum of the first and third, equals 15.1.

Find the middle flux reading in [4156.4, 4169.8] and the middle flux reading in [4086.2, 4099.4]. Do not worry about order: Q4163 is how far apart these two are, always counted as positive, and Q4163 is 3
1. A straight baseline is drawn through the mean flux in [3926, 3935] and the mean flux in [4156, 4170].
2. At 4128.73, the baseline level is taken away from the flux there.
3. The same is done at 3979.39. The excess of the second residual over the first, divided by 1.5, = 4.6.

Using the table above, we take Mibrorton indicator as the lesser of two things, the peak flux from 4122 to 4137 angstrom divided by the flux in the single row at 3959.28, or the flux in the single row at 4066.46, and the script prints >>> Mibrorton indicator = 1.8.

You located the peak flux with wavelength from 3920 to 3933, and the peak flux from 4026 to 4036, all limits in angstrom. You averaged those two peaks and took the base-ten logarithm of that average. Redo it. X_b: 1.25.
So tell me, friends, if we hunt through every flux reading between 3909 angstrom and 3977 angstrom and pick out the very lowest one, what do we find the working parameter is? 2.93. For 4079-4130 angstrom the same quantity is 19.8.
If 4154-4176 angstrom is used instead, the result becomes 19.6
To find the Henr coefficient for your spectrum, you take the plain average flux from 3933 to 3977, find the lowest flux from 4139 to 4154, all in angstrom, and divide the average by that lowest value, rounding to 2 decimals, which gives 0.74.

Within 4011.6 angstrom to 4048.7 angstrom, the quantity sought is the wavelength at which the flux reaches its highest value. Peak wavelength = 4012.51 angstrom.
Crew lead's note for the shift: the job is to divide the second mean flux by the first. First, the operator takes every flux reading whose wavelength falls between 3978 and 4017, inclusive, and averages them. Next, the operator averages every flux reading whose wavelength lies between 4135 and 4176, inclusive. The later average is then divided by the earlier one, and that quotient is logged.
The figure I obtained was 1.1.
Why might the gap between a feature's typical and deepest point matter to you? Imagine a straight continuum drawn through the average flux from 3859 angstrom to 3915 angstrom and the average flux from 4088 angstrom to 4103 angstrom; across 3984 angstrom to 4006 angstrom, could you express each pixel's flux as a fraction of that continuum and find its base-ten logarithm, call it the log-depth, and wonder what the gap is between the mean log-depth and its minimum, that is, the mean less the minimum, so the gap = 0.130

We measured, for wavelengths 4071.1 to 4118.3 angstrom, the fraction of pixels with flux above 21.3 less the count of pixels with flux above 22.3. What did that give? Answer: -18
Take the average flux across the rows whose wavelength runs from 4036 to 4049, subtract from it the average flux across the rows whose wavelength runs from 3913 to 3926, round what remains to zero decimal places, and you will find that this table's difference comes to 7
